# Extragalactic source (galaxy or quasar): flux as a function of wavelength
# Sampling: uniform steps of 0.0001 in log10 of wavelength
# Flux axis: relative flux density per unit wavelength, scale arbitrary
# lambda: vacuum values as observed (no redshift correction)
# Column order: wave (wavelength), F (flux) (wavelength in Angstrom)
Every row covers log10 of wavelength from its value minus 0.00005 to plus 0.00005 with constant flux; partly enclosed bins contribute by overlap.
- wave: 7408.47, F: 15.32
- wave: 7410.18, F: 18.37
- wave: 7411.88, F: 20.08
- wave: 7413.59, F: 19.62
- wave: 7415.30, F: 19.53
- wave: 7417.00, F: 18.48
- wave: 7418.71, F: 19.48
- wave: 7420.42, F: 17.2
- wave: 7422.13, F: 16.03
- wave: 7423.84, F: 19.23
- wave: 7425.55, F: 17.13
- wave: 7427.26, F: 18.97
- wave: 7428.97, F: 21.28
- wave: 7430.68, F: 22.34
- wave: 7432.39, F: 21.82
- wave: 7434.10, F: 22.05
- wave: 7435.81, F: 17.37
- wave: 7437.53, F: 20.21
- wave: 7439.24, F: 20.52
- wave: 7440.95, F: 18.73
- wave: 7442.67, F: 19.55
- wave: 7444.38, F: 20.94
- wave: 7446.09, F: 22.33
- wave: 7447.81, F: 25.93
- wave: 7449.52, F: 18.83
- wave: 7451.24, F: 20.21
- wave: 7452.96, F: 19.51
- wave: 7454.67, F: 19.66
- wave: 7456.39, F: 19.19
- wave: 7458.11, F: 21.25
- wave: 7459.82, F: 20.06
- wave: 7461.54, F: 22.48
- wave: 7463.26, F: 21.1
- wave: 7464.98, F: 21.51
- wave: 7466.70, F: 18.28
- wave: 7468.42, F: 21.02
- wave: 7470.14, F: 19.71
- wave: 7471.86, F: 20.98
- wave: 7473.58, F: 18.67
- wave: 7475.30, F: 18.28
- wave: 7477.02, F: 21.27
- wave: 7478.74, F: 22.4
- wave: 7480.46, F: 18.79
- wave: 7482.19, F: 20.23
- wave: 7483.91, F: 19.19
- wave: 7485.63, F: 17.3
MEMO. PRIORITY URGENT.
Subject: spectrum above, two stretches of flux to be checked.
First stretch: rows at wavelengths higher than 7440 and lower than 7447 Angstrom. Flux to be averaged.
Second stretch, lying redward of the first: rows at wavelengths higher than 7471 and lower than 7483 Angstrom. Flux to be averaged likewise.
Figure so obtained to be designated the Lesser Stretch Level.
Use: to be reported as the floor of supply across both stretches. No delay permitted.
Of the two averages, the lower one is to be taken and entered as 20.1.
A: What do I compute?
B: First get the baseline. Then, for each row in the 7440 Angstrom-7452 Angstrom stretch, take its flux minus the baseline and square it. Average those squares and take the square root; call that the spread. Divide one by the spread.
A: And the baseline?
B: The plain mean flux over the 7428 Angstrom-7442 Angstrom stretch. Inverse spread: 0.4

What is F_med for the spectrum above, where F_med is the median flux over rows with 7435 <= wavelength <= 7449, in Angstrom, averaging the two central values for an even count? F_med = 20.4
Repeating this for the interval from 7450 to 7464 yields 20.1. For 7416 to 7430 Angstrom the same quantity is 18.7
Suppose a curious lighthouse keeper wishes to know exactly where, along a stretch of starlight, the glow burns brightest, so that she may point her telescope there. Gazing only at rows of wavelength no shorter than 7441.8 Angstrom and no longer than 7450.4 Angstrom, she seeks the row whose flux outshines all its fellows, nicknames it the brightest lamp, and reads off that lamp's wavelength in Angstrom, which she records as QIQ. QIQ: 7447.81 Angstrom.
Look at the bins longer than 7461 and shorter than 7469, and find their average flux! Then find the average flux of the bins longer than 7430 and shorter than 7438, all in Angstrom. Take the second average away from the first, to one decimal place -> 0.1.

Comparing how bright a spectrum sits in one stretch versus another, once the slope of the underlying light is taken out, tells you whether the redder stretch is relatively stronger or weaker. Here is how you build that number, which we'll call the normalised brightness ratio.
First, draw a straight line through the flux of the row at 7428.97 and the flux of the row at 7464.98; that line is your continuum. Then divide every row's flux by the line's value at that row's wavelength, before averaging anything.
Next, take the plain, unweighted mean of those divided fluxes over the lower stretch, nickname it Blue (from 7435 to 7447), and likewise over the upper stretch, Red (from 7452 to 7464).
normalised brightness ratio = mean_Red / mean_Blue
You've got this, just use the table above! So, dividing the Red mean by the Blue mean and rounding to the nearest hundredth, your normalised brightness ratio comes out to 1.02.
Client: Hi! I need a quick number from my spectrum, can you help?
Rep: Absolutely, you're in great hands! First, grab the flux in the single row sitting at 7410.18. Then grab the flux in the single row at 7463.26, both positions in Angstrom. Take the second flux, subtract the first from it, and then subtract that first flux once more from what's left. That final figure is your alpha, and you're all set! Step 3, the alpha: -15.6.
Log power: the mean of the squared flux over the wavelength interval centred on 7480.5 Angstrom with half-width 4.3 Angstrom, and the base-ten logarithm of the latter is 2.62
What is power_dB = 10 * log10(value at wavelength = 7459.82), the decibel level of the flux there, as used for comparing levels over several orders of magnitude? 13.0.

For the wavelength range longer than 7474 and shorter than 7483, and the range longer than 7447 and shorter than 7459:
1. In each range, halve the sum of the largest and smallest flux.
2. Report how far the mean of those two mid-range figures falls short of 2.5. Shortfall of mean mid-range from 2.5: -18.9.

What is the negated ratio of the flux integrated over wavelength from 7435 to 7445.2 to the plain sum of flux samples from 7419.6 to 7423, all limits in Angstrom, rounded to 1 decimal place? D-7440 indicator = -6.0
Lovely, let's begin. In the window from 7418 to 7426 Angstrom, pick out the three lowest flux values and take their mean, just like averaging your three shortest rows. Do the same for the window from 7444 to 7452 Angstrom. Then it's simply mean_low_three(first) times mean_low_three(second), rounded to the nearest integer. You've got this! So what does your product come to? 336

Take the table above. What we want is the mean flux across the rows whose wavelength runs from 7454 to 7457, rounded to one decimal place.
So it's 19.4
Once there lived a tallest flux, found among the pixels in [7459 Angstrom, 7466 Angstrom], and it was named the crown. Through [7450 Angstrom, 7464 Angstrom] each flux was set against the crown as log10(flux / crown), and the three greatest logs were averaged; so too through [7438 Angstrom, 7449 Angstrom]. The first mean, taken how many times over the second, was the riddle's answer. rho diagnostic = -1.8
